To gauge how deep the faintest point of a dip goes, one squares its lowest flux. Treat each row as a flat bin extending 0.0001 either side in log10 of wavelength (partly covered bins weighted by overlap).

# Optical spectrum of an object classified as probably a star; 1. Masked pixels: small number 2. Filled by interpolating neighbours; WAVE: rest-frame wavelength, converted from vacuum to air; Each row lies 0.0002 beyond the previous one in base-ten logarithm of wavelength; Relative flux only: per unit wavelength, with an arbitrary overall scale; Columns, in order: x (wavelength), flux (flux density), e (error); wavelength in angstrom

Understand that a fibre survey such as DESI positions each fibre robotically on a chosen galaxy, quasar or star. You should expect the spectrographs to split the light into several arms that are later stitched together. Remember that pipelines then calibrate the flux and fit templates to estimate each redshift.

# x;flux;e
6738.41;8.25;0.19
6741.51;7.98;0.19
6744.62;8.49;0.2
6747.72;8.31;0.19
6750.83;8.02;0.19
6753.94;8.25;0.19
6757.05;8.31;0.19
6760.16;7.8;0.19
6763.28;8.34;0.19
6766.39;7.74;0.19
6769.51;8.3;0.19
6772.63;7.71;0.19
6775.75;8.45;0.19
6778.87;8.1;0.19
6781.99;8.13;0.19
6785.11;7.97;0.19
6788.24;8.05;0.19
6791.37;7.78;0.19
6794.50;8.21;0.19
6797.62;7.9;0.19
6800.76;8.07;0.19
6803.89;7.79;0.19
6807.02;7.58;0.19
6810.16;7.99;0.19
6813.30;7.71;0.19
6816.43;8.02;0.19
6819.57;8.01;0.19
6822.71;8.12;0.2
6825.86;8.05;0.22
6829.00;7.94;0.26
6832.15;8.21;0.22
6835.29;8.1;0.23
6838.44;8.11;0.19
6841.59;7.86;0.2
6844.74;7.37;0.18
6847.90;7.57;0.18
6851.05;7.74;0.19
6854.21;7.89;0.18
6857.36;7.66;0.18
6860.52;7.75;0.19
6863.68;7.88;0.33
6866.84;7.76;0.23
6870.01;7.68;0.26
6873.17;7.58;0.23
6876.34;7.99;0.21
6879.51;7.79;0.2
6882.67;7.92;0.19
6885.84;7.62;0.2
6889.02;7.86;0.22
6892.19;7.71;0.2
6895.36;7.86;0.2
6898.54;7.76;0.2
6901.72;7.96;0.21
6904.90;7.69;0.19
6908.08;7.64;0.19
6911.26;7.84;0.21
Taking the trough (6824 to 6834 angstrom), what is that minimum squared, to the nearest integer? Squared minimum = 63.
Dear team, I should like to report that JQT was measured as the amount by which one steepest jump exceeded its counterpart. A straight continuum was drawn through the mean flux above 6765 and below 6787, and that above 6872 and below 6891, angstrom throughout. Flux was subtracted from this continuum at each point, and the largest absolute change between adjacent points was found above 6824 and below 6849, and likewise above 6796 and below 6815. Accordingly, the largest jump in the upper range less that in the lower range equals 0.1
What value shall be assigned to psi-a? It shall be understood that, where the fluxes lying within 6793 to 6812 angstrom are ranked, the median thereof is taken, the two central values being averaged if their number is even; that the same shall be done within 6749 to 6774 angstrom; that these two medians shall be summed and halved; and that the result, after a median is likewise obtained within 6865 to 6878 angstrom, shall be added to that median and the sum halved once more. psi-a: 7.880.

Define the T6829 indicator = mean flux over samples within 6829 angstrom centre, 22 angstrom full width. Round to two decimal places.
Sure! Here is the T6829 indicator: 8.08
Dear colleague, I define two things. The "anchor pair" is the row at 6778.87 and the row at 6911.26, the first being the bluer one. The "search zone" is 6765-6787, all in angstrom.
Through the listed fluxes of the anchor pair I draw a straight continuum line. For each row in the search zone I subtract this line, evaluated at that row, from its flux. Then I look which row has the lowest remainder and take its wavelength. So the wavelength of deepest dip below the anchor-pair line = 6772.63 angstrom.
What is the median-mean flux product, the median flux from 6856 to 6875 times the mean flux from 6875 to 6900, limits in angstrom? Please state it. 60.3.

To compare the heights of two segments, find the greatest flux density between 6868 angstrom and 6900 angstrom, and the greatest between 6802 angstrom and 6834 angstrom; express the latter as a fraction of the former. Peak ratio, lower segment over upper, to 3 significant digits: 1.03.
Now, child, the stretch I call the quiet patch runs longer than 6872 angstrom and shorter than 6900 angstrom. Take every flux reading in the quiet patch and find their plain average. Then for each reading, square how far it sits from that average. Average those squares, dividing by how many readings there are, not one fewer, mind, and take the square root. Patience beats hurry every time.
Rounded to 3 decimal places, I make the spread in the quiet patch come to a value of 0.128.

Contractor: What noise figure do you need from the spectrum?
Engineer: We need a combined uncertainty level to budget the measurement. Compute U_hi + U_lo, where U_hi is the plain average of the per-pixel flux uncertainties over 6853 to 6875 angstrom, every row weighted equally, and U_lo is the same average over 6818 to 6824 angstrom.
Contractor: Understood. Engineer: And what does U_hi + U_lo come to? 0.42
